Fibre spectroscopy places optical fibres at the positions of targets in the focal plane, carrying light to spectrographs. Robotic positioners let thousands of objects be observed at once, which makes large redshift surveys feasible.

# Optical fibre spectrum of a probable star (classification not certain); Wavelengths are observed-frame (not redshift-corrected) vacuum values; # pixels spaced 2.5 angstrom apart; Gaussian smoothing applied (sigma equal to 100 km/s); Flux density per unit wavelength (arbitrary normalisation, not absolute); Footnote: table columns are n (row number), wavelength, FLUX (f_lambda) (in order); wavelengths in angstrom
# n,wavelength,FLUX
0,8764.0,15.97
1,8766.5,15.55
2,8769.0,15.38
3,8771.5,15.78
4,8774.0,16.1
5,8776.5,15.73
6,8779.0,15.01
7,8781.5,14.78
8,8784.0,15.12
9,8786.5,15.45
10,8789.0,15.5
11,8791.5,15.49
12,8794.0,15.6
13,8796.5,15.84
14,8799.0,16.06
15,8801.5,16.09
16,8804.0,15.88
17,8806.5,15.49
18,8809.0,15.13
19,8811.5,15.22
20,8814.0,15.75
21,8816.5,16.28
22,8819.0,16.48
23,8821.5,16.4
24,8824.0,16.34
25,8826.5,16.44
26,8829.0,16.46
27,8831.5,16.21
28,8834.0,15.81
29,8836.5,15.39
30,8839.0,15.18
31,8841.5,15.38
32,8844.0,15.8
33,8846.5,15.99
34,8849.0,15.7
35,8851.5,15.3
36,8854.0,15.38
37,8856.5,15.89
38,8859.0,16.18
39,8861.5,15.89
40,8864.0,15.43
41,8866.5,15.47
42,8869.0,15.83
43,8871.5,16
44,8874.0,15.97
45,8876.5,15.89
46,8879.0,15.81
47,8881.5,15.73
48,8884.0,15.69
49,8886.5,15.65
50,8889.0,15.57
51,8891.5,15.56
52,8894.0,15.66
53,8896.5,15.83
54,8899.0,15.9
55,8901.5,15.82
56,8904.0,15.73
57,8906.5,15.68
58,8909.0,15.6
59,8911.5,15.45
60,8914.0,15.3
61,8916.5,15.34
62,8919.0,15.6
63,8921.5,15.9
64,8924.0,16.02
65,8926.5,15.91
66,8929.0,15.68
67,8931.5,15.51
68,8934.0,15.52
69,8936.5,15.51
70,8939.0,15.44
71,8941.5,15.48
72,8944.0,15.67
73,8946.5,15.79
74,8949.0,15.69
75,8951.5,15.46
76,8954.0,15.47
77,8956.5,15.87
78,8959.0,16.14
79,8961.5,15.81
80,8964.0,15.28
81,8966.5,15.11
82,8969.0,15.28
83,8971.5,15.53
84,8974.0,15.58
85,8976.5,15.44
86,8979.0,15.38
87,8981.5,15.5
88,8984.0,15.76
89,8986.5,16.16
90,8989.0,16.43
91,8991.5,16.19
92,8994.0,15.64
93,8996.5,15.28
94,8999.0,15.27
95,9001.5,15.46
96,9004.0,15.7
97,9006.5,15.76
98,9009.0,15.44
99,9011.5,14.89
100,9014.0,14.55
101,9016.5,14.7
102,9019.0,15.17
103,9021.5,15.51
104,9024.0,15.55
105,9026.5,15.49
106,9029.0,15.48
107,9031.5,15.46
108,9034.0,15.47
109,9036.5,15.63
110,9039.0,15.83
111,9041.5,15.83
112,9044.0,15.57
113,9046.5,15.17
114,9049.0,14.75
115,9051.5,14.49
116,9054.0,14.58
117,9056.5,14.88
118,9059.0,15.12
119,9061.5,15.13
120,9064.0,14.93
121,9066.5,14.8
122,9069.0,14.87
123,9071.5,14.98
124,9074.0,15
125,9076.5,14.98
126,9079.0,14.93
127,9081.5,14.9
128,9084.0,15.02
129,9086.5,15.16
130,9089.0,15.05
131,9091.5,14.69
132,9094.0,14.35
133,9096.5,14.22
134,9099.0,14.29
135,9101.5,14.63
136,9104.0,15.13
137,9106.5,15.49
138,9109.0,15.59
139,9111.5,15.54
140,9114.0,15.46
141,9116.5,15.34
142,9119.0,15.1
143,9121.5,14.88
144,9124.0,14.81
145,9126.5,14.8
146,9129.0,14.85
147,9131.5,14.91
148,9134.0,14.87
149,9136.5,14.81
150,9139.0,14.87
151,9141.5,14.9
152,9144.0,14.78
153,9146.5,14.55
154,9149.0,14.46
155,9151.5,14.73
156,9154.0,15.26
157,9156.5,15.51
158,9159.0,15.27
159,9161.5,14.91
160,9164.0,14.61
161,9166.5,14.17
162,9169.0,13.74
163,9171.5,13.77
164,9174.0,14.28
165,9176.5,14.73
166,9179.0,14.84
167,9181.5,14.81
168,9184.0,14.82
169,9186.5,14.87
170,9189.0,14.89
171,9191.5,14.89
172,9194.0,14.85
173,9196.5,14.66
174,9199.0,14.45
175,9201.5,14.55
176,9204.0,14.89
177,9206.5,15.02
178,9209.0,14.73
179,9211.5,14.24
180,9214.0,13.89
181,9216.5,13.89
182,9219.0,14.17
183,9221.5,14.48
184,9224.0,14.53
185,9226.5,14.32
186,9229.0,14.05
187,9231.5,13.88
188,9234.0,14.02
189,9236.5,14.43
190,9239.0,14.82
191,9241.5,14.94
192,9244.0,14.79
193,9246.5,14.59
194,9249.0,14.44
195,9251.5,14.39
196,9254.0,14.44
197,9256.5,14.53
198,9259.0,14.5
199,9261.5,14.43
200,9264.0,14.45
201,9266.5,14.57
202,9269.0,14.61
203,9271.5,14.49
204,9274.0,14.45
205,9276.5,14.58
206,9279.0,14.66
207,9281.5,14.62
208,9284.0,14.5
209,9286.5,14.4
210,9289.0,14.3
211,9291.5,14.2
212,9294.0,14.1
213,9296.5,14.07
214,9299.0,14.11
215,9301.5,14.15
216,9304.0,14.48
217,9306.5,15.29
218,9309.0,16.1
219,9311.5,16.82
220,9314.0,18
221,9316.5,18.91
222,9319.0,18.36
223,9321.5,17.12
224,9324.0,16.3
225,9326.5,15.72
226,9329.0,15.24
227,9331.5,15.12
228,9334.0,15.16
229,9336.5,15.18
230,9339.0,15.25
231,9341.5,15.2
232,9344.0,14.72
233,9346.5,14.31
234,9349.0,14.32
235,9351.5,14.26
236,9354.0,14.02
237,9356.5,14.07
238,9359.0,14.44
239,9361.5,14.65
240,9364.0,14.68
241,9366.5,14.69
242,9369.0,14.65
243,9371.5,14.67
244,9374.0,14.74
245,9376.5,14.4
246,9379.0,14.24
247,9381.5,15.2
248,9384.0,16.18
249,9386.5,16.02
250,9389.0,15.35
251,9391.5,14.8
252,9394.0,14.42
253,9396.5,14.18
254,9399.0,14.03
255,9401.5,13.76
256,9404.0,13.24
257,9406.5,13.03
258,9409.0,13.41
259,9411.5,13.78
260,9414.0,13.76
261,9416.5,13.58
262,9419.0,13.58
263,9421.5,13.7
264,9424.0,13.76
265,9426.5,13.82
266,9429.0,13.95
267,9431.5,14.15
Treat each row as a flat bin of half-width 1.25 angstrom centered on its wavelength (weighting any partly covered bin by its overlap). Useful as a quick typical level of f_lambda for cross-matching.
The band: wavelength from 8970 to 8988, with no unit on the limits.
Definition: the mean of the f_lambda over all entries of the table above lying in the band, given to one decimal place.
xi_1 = 15.6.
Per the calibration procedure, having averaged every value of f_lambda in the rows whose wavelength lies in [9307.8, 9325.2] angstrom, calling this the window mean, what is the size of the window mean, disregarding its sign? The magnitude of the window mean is 17.4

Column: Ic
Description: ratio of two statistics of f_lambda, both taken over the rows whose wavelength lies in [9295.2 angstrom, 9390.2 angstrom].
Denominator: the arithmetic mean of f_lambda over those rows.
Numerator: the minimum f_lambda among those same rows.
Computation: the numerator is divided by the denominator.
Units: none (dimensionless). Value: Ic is 0.918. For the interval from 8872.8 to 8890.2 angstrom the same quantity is 0.988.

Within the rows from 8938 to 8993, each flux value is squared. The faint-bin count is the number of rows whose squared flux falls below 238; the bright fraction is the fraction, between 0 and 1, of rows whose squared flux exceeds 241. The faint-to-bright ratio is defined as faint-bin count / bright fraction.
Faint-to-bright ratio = 7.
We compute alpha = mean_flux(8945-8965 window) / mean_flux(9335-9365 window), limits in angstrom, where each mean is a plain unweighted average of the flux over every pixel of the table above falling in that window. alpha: 1.08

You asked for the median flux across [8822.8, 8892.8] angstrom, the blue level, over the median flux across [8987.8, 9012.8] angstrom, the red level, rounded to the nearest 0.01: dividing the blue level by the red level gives 1.02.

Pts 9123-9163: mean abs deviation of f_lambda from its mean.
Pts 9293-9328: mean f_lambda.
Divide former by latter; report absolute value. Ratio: 0.011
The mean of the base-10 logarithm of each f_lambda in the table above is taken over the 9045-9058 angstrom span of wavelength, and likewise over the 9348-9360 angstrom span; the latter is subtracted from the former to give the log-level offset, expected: 0.017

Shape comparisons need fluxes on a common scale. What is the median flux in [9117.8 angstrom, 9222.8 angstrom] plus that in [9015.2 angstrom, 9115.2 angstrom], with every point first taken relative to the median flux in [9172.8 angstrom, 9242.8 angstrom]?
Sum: 2.05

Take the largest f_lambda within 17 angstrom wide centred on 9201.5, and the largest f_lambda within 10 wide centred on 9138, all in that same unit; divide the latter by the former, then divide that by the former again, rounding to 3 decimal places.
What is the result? 0.066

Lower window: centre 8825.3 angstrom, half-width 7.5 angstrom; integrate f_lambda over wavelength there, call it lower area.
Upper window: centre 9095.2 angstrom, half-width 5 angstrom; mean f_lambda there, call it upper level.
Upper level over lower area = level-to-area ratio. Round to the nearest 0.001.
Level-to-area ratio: 0.059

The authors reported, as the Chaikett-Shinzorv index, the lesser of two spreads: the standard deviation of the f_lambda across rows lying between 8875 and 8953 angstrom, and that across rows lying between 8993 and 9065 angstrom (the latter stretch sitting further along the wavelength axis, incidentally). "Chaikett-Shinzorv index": 0.18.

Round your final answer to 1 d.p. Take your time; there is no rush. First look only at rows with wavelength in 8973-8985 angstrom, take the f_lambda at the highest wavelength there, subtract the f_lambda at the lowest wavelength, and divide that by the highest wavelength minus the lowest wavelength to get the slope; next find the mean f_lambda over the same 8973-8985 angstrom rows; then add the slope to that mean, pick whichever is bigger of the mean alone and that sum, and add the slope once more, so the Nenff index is 15.6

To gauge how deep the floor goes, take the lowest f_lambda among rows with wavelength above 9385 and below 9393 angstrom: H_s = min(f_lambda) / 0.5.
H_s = 29.6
